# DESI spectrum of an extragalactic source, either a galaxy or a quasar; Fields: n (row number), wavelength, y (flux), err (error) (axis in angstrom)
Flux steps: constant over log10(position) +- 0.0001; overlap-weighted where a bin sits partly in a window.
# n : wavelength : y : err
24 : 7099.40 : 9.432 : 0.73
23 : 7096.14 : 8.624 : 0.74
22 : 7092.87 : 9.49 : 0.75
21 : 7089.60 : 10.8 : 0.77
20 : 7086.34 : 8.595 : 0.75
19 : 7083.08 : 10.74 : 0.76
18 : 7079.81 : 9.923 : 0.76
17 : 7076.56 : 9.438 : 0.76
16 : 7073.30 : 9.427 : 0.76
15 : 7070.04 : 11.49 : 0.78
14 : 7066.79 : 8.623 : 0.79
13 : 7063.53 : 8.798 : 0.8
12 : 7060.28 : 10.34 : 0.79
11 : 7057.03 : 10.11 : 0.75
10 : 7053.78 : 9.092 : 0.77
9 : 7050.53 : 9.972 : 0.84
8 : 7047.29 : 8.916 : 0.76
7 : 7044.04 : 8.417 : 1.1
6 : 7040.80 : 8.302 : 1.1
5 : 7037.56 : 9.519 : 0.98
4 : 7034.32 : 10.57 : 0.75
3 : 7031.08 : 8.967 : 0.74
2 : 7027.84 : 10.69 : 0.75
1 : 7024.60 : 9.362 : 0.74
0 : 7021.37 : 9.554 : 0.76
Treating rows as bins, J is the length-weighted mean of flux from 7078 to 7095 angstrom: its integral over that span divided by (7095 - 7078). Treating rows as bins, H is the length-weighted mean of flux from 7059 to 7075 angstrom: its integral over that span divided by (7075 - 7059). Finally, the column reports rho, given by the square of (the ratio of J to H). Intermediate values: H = 9.72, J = 9.87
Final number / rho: 1.03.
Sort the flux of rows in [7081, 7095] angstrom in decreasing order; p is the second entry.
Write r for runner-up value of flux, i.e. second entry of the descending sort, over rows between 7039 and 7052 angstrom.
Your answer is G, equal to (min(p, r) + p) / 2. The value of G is 9.83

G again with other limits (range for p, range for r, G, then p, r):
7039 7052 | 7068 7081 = 8.92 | 8.916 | 9.923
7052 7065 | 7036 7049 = 9.51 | 10.11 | 8.916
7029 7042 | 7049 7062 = 9.52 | 9.519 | 10.11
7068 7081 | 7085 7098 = 9.71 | 9.923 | 9.49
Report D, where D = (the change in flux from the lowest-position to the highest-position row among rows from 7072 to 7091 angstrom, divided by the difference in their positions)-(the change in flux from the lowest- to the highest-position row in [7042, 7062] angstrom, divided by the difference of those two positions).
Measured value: -0.03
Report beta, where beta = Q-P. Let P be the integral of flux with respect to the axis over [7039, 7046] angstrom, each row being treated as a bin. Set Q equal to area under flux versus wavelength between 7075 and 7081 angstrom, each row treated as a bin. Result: -1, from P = 58.9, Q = 58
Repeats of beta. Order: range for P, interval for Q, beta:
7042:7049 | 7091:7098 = 3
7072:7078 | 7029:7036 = 12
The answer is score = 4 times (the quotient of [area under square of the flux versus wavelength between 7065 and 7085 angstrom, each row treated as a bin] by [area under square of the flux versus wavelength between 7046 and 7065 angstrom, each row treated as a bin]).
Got 5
